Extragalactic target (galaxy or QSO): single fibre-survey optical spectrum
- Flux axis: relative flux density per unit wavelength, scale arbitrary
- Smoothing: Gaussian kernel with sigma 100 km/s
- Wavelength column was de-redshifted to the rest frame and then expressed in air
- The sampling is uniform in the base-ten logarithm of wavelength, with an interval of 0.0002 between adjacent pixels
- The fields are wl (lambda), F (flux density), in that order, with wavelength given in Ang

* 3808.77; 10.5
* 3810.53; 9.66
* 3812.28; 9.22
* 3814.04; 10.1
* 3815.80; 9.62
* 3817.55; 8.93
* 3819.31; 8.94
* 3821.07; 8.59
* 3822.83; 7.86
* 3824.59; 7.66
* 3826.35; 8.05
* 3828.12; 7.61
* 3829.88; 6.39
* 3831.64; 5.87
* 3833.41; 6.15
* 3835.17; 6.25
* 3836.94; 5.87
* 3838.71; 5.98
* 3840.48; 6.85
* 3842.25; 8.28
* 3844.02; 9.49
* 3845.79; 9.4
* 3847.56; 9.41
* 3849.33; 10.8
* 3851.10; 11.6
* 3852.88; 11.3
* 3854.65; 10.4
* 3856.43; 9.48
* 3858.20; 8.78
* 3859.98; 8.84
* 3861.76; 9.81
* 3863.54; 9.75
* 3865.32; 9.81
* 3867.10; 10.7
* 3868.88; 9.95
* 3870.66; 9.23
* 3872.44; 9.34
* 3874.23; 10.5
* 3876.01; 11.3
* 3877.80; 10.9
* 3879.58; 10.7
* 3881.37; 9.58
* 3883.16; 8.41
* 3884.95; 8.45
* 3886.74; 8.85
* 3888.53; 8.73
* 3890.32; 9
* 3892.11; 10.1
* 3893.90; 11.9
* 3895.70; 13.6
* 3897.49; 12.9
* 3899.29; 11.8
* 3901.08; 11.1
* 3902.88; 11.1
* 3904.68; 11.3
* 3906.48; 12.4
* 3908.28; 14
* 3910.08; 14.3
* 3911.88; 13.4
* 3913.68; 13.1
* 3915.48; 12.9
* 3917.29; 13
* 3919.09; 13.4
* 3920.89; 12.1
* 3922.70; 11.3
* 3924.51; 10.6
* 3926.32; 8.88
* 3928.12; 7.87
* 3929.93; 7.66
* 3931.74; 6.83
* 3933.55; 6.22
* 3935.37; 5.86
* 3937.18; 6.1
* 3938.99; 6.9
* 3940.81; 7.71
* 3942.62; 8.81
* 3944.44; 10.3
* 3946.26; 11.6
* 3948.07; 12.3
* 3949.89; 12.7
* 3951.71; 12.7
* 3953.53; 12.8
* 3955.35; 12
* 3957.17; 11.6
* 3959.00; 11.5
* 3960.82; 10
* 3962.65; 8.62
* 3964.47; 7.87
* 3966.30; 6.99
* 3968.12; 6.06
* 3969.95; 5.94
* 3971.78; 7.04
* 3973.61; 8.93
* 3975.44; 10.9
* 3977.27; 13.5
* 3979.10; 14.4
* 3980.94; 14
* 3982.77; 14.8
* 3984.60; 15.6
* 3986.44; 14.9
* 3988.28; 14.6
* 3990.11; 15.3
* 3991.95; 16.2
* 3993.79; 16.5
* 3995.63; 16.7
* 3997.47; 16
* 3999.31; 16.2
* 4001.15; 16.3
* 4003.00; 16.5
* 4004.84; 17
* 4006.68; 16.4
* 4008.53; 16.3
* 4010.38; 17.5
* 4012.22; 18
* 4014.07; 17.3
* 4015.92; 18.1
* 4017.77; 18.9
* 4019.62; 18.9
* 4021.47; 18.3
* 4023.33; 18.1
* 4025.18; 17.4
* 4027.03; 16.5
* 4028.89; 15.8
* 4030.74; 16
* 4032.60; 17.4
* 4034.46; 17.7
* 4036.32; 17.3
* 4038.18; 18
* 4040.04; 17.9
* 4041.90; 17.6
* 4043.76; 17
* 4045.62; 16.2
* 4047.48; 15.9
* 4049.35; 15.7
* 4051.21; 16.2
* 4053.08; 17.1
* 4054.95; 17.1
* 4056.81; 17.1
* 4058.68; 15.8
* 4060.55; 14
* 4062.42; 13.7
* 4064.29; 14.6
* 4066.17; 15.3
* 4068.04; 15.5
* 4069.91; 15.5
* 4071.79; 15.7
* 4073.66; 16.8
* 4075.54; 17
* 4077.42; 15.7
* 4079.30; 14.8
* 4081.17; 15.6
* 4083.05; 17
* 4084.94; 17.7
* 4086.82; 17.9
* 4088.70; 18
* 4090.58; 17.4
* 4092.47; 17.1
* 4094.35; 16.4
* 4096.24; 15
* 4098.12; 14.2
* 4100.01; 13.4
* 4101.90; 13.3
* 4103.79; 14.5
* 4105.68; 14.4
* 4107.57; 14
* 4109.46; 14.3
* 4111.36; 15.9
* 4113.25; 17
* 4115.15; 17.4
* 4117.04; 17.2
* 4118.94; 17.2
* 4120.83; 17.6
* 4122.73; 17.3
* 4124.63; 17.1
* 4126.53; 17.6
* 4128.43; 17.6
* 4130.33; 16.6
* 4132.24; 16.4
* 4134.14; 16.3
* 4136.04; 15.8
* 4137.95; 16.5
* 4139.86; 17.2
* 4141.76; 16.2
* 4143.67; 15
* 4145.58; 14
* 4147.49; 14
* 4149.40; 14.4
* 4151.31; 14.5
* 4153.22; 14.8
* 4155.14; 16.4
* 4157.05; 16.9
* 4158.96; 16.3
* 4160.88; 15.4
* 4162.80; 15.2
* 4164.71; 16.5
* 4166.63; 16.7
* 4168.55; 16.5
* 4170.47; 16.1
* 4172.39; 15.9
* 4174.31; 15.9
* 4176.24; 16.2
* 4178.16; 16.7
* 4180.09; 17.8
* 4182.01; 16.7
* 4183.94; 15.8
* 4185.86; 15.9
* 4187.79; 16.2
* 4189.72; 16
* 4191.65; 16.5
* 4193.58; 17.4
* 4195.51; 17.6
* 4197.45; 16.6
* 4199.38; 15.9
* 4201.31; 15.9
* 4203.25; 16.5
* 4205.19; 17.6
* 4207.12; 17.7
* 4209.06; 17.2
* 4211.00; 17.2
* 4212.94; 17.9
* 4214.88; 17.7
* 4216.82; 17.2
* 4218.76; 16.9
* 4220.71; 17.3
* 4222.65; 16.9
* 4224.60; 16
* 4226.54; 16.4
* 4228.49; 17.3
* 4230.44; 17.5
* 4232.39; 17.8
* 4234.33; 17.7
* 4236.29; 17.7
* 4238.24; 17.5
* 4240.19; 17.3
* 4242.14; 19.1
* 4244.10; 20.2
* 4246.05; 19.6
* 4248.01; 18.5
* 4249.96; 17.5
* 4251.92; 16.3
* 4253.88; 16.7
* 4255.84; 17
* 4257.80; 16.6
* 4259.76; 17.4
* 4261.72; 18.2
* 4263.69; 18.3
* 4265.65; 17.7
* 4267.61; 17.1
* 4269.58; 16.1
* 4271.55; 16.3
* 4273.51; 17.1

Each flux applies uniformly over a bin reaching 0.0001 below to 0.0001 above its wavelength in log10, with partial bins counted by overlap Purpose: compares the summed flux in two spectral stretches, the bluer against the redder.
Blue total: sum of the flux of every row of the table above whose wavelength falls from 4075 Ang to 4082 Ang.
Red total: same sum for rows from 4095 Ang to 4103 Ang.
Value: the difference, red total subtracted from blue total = 7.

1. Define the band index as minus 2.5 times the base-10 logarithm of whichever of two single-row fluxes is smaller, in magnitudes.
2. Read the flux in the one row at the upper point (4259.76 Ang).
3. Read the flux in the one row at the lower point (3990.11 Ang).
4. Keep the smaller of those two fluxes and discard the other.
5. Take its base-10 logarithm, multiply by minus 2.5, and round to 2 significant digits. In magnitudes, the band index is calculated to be -3.0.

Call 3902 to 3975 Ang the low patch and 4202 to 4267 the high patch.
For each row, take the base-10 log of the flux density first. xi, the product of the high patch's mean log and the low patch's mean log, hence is 1.23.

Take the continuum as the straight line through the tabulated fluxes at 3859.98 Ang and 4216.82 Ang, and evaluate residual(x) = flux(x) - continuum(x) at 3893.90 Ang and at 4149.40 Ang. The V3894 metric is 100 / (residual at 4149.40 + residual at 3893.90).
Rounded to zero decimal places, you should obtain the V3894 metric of 96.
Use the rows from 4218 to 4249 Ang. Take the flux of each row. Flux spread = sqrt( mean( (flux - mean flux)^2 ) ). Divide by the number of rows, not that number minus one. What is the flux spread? 1.1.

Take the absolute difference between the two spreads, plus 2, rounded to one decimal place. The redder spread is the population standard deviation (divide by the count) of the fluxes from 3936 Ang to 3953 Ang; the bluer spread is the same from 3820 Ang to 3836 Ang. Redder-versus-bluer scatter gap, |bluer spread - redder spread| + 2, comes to 3.5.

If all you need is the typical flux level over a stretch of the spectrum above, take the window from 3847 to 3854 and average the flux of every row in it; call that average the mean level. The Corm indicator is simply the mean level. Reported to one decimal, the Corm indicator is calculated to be 10.8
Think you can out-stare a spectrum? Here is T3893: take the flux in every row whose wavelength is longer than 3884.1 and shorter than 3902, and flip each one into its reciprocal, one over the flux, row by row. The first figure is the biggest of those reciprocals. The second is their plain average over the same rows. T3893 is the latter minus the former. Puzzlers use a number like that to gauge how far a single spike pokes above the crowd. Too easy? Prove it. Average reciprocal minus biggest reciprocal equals -0.022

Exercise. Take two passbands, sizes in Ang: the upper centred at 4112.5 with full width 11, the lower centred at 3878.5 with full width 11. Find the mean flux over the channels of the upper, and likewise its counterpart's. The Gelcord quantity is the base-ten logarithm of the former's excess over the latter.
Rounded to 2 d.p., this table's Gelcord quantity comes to 0.76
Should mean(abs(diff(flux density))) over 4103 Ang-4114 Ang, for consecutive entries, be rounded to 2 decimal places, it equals 0.70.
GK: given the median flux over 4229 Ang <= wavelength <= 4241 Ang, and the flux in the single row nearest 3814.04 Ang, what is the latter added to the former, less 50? -22.3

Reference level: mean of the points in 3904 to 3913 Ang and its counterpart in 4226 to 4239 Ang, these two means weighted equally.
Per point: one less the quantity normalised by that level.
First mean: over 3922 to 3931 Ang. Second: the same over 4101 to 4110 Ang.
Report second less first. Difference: -0.32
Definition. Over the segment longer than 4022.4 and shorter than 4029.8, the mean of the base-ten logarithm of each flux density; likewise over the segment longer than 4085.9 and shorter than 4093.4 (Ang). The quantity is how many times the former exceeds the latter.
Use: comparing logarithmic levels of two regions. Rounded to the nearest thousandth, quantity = 0.986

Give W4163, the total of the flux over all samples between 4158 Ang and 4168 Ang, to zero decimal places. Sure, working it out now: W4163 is 80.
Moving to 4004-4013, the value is 85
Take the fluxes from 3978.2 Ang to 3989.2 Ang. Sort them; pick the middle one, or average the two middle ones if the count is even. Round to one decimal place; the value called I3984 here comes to 14.7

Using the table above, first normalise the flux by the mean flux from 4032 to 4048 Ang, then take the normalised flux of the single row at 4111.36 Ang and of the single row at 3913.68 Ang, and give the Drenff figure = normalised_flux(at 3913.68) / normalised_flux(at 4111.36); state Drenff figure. 0.82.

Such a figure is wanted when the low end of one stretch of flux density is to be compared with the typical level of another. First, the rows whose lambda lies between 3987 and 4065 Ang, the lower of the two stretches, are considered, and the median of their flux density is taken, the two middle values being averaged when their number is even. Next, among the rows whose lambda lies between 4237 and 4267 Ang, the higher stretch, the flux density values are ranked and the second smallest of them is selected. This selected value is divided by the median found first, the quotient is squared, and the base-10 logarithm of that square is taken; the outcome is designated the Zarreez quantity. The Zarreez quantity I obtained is 0.0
